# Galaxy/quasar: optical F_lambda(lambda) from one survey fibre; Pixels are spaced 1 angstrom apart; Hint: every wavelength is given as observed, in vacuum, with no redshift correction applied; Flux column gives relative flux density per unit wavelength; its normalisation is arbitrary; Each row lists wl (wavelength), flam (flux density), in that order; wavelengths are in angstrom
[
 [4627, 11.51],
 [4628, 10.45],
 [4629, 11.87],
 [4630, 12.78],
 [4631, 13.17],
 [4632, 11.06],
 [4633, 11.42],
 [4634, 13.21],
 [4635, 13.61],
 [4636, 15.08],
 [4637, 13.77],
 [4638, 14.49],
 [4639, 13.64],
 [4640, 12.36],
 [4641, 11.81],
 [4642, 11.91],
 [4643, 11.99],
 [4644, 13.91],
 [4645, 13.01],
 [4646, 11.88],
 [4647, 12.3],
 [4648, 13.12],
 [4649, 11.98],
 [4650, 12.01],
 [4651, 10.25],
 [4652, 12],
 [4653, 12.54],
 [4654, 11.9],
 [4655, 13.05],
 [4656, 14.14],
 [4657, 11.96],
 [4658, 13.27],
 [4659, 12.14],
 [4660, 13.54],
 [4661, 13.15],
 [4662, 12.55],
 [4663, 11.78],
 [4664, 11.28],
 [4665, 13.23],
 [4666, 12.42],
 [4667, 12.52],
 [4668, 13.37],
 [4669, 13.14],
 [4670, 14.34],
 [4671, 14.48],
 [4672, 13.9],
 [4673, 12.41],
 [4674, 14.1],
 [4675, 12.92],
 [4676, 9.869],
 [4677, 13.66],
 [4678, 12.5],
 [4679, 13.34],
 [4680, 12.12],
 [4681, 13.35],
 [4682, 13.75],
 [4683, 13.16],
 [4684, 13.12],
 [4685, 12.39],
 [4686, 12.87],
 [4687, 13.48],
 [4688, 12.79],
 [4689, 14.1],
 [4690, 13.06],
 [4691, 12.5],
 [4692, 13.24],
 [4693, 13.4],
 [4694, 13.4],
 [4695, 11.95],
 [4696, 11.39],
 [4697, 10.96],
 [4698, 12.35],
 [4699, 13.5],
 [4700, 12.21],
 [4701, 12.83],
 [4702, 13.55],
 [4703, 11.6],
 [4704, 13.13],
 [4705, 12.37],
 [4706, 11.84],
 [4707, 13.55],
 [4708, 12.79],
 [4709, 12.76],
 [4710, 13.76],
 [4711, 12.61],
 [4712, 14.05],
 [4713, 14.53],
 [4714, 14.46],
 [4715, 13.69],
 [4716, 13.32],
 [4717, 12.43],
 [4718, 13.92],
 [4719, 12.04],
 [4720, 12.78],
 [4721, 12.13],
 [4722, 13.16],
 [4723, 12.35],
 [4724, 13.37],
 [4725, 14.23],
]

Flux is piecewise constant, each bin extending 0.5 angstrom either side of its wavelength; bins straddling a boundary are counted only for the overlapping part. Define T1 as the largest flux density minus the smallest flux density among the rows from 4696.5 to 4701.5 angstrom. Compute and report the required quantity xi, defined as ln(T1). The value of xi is 0.9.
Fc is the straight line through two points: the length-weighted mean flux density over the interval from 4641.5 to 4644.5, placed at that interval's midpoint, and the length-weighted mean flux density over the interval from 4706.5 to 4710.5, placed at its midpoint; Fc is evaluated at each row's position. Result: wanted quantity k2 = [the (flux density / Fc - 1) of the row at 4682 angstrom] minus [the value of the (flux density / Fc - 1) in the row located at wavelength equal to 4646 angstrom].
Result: 0.12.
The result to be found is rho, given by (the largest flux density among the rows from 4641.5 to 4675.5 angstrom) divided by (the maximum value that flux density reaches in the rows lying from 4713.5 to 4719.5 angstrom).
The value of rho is 1.00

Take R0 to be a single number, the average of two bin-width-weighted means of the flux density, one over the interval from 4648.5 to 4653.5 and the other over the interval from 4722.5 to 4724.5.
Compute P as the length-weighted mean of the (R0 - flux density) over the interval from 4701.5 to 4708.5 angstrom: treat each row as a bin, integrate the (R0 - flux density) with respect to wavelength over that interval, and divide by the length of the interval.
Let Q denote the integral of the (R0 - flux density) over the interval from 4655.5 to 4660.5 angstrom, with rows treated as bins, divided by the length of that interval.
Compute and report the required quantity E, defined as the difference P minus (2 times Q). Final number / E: 1.0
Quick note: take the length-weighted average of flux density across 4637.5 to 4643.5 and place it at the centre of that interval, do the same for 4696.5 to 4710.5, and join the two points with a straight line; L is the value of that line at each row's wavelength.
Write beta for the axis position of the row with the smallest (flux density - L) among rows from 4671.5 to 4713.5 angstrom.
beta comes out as 4676 angstrom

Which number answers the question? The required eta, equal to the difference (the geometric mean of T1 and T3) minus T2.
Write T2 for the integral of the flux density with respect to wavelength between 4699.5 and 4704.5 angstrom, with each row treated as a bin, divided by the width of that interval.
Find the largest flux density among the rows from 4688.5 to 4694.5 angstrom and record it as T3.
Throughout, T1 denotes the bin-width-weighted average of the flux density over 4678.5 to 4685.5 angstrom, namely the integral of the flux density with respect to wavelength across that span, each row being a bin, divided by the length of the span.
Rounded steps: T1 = 13.0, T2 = 12.7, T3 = 14.1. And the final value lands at 0.9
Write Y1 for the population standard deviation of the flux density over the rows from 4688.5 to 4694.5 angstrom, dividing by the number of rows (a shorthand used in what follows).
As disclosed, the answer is 0.5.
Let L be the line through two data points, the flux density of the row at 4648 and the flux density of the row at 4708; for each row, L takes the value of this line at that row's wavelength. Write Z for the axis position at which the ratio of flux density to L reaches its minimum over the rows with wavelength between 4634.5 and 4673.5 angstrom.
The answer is 4651 angstrom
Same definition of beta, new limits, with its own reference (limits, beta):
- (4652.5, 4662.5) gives 4654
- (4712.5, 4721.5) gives 4719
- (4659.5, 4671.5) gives 4664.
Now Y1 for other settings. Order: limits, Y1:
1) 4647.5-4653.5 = 0.9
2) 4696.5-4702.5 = 0.9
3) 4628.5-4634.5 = 0.8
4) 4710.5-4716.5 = 0.7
